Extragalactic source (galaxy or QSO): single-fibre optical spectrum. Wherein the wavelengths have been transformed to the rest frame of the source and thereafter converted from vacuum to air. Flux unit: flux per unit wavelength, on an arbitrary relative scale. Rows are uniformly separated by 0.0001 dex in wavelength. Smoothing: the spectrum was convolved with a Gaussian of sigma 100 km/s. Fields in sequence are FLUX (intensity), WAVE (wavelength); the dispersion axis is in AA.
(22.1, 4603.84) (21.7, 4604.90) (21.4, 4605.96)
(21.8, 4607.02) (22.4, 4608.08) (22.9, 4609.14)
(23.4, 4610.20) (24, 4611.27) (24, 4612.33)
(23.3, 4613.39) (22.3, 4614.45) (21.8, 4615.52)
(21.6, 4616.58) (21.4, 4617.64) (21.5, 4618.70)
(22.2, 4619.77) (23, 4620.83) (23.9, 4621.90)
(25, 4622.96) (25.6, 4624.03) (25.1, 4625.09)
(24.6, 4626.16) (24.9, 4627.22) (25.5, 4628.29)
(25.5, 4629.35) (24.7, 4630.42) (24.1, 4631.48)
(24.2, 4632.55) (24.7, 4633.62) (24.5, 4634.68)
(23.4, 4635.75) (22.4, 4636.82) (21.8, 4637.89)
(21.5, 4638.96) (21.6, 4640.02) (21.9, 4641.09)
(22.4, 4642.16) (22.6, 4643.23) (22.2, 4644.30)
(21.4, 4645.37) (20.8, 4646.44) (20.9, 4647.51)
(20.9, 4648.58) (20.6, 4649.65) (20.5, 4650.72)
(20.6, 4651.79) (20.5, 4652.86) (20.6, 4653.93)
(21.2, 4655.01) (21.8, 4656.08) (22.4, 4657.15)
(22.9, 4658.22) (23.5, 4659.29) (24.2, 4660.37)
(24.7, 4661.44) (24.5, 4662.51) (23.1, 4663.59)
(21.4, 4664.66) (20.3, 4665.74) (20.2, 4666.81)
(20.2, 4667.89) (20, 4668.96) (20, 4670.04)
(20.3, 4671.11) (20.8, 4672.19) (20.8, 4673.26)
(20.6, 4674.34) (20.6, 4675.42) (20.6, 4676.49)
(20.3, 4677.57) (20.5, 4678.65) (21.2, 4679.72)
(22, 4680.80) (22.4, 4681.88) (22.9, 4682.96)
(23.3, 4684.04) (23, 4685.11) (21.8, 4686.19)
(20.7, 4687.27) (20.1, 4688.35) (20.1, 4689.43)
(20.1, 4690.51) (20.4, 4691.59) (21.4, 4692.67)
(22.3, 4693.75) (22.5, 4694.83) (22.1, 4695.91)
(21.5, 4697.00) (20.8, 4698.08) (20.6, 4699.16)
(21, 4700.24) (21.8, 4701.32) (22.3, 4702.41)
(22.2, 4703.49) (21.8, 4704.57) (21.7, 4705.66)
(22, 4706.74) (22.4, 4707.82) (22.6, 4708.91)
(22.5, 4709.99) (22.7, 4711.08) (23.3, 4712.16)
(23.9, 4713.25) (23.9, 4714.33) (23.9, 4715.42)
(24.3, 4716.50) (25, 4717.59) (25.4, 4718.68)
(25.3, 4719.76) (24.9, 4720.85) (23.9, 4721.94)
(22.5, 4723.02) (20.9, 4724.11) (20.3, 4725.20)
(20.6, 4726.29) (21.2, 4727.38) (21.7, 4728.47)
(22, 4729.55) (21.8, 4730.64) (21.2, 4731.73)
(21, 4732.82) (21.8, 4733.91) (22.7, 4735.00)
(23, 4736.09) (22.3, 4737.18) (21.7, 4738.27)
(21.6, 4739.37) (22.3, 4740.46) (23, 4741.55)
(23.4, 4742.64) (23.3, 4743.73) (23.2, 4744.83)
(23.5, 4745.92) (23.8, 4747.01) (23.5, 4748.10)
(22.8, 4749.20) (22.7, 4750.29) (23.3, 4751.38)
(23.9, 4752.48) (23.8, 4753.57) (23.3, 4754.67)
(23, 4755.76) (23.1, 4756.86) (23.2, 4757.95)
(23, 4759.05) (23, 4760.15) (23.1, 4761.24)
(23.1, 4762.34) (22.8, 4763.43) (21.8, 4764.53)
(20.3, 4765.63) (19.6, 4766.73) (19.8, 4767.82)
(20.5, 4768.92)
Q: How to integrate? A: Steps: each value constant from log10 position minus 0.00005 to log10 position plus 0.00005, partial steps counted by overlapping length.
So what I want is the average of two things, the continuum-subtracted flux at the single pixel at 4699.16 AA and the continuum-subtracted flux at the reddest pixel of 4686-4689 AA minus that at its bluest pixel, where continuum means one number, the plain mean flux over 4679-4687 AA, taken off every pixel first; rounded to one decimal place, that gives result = -1.7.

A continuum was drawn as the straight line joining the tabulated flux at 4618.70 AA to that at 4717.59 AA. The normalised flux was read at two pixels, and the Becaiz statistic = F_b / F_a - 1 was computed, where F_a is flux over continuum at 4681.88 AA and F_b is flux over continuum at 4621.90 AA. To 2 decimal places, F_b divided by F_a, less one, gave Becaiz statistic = 0.17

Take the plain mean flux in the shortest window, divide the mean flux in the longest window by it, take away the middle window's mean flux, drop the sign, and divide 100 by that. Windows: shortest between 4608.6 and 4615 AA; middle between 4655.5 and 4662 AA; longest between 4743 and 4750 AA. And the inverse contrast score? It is 4.49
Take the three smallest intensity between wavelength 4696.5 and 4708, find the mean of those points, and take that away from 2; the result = -18.8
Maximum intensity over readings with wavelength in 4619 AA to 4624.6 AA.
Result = 25.6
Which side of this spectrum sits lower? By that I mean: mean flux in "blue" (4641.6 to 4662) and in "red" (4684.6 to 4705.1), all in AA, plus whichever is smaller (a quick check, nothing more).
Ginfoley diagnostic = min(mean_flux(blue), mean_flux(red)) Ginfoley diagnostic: 21.4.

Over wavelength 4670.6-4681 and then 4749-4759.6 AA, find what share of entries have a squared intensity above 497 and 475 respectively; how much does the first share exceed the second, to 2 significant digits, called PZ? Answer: -1.0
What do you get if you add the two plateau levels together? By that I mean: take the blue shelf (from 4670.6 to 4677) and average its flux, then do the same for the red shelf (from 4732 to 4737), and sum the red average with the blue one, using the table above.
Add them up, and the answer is 42.7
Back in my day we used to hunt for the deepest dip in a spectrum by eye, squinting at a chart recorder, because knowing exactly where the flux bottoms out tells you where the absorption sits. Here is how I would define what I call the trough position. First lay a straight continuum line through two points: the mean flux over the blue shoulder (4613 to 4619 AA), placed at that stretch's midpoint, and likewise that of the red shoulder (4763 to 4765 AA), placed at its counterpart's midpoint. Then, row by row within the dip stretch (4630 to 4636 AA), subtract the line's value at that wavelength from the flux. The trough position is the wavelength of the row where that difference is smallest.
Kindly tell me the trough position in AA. 4635.75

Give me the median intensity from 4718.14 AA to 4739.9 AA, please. 21.8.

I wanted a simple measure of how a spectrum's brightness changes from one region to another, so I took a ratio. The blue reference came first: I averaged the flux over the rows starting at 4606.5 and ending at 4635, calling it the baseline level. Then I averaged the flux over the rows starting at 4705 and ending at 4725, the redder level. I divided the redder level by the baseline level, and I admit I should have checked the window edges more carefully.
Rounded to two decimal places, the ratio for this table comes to 0.99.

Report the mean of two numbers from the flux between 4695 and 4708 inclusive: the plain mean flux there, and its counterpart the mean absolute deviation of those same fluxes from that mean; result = 11.1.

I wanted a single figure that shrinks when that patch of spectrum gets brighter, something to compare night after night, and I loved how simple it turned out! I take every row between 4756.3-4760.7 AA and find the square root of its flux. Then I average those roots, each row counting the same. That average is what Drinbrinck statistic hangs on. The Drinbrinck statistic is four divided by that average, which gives 0.833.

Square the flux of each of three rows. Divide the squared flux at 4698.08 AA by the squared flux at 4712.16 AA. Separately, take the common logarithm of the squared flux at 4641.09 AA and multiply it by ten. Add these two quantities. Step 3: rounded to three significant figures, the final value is 27.6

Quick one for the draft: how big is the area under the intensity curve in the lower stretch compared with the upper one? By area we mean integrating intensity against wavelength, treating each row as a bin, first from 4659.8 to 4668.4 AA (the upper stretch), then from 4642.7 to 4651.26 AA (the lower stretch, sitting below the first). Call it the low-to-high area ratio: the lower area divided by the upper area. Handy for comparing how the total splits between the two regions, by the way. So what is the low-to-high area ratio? 0.95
